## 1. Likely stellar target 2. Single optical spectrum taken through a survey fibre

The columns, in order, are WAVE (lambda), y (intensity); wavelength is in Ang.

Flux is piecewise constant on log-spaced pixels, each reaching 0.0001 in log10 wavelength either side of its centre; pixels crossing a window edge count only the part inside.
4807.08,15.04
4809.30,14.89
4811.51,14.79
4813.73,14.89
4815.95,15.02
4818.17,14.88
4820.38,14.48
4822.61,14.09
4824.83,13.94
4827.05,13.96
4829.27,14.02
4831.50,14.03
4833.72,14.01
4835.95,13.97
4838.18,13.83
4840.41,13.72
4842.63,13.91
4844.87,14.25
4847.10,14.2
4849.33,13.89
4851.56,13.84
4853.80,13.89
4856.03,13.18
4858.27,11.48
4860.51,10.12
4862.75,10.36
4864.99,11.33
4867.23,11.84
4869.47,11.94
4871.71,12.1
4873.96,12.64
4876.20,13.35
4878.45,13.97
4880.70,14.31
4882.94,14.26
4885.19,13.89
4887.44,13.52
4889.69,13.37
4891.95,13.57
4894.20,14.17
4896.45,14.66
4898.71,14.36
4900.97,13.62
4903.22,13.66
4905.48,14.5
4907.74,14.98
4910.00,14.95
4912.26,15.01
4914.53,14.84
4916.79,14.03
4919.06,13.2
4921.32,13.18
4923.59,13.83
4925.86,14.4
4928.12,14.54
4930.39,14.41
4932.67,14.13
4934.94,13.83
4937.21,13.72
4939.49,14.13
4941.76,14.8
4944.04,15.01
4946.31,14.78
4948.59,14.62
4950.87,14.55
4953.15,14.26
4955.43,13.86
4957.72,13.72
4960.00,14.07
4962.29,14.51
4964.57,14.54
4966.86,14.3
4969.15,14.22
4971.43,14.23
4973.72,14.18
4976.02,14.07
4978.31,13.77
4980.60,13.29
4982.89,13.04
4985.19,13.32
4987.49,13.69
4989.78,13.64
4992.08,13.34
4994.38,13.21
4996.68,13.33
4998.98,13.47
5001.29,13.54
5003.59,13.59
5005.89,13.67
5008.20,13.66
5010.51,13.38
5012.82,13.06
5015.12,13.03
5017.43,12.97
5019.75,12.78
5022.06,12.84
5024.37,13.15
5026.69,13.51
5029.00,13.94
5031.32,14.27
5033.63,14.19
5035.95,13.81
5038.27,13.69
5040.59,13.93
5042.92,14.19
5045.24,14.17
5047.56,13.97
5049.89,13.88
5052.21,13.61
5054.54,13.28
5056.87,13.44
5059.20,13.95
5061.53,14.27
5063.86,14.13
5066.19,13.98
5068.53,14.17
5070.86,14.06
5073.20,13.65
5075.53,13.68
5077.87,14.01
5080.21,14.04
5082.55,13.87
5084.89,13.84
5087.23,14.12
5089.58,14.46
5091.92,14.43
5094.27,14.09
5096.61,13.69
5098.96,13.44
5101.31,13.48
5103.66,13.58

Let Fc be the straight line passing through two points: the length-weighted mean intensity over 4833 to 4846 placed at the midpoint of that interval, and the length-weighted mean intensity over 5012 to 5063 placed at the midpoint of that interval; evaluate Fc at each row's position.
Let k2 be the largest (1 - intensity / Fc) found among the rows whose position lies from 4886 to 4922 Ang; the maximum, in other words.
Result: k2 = 0.046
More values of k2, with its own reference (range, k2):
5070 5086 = -0.005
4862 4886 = 0.255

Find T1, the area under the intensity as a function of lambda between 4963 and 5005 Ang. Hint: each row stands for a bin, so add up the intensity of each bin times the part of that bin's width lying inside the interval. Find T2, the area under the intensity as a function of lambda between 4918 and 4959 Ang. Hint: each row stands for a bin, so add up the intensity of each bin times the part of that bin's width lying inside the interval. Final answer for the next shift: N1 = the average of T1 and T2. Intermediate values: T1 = 576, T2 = 581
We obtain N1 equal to 579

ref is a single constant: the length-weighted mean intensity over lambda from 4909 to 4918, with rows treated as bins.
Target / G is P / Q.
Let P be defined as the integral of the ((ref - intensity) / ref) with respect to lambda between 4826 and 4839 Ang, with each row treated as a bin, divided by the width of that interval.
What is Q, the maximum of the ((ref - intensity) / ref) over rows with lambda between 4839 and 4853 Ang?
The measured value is 0.74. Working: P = 0.048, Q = 0.065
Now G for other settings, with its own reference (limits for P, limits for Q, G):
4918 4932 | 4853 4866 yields 0.16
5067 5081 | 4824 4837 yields 1.01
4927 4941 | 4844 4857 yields 0.36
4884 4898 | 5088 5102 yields 0.64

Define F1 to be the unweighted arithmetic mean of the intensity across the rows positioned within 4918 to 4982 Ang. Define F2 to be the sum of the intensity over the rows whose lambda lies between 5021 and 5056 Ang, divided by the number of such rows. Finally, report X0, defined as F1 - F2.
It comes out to 0.4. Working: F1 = 14.1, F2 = 13.8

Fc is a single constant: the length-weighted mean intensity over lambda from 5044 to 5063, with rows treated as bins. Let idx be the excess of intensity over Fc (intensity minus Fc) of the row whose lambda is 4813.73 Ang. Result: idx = 1.06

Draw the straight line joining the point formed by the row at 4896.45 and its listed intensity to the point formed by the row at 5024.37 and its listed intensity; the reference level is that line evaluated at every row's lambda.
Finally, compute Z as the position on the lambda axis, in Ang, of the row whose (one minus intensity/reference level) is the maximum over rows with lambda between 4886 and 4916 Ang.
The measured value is 4889.69 Ang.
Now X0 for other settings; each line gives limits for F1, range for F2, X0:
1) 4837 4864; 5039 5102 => -0.9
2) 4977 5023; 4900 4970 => -0.9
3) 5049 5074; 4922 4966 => -0.4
